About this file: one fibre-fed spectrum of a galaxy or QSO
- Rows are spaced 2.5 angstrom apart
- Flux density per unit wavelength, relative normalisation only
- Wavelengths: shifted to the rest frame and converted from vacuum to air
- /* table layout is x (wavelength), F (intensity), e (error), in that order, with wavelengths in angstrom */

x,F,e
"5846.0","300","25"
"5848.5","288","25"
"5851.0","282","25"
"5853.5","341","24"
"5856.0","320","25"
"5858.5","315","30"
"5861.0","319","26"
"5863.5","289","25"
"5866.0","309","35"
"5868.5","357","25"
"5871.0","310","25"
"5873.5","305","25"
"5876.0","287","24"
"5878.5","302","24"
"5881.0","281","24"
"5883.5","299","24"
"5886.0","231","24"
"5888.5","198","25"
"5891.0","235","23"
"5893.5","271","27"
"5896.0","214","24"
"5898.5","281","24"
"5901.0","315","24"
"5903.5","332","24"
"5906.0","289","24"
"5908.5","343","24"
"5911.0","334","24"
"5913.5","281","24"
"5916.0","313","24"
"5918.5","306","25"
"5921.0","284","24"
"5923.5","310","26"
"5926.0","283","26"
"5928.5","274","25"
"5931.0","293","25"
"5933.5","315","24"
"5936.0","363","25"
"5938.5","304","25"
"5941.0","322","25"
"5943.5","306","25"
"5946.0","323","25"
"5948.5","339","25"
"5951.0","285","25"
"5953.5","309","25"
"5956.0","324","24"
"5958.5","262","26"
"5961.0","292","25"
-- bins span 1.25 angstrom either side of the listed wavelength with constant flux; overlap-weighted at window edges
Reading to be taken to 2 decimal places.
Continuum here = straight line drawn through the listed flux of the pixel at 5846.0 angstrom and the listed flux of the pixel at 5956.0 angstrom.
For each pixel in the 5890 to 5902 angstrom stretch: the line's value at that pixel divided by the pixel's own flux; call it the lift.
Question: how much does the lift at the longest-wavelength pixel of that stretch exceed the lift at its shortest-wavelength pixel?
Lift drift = -0.33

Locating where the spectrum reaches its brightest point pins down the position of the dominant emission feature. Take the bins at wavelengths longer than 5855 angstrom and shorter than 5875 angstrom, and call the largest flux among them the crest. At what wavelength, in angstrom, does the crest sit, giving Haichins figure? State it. 5868.5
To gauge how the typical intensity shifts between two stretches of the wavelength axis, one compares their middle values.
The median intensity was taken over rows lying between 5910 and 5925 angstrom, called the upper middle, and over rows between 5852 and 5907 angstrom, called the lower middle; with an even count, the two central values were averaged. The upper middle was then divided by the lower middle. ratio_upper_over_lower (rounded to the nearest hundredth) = 1.02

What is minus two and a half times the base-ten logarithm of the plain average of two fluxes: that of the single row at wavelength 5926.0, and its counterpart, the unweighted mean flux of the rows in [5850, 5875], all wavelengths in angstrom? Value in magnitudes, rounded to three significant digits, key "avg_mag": -6.19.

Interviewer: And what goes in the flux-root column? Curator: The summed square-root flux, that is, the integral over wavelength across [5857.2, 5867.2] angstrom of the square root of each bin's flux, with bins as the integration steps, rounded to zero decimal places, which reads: 175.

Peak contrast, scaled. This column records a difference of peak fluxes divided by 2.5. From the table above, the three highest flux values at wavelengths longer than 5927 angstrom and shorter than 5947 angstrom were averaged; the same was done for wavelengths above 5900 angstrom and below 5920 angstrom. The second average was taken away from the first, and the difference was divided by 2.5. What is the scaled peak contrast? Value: -0.1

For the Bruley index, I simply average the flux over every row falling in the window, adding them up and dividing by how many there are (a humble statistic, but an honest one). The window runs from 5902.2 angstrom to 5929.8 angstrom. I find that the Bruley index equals 304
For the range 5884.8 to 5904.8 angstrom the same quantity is 260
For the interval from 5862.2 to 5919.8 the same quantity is 291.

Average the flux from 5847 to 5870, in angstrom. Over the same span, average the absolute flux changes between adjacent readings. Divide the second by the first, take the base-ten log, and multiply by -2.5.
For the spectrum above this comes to 2.78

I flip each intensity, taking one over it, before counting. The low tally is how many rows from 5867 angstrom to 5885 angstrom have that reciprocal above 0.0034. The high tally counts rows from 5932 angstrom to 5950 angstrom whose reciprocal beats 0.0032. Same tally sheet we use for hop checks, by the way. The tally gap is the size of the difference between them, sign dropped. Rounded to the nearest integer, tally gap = 0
